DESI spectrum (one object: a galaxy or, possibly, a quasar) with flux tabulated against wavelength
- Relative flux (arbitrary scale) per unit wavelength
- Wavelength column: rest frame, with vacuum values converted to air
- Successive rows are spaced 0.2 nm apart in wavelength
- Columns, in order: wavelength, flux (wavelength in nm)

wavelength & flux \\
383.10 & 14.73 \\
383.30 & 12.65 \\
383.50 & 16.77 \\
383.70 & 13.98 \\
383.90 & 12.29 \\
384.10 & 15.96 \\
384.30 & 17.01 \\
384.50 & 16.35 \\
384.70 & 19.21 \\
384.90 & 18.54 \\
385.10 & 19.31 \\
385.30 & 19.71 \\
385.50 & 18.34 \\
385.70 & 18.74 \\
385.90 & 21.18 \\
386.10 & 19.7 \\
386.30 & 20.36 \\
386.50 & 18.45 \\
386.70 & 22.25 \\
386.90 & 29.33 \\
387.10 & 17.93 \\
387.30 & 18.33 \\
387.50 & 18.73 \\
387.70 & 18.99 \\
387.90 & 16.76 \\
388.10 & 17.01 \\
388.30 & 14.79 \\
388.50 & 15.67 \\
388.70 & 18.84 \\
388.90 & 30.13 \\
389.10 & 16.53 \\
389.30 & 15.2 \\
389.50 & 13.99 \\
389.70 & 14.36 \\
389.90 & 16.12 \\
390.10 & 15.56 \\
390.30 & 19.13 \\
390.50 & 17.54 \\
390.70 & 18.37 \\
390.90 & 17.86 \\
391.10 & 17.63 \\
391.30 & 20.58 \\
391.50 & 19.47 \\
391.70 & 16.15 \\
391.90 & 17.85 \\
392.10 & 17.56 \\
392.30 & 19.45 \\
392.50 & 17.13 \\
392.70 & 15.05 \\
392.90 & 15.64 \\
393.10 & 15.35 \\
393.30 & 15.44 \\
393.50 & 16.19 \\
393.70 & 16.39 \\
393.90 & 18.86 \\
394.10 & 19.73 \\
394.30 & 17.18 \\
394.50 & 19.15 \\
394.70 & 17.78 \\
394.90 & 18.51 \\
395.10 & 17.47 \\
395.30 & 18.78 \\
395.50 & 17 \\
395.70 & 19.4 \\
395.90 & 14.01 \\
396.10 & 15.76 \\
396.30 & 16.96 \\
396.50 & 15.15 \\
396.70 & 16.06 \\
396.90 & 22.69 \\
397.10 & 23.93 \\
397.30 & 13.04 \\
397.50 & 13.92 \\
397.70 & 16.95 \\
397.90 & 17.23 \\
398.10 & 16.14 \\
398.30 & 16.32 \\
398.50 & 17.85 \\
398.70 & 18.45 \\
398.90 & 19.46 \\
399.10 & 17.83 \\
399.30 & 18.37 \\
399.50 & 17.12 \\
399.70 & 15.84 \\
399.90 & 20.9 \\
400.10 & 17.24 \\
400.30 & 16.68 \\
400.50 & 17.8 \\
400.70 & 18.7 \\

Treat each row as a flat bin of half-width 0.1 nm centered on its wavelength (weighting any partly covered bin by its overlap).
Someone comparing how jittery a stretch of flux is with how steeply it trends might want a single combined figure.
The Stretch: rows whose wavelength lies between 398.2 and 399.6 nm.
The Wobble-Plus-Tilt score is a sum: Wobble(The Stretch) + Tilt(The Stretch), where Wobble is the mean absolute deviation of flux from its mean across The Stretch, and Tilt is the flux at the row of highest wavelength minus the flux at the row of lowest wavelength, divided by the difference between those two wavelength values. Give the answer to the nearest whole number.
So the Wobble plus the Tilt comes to 1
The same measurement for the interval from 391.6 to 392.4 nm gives 6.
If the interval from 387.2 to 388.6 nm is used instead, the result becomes -1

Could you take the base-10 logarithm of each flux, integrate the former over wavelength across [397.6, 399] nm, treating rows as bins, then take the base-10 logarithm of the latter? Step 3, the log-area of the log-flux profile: 0.240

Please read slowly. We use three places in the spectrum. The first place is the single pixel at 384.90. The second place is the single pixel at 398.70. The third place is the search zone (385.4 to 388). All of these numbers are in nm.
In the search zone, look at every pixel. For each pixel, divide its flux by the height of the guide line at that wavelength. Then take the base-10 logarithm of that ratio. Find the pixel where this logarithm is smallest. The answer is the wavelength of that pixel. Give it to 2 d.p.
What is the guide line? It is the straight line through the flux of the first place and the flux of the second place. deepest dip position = 387.90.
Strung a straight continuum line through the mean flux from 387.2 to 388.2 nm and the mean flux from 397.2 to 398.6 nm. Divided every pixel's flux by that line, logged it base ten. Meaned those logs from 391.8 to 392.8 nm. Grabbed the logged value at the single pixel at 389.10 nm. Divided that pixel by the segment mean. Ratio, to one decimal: -3.8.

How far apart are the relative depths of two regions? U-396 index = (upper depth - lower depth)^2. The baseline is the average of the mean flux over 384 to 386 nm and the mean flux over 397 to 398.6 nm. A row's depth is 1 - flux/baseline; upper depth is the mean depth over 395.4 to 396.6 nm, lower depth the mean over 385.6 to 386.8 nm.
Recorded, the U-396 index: 0.0446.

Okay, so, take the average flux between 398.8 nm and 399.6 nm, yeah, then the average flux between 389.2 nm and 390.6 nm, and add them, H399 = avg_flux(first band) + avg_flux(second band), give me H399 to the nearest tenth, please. 34.2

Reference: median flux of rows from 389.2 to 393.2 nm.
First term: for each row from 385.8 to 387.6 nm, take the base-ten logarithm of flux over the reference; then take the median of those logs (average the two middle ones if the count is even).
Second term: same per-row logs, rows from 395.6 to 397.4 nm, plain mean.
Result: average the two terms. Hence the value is 0.025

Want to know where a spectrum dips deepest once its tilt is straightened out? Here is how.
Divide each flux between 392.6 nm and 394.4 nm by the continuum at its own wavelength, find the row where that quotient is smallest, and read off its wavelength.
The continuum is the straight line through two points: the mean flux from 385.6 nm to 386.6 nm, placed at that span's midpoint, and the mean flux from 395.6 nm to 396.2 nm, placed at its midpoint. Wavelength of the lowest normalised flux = 392.70 nm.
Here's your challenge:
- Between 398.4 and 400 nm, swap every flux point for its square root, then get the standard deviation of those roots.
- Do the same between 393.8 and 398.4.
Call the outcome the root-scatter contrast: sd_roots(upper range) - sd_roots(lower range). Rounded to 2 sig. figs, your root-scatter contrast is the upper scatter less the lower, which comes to -0.13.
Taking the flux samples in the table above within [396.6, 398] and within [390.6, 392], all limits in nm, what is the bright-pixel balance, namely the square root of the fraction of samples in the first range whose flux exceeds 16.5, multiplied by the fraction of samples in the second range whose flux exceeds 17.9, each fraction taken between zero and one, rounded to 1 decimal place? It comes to 0.3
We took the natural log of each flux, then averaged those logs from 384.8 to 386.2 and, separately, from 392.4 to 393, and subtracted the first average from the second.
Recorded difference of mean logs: -0.19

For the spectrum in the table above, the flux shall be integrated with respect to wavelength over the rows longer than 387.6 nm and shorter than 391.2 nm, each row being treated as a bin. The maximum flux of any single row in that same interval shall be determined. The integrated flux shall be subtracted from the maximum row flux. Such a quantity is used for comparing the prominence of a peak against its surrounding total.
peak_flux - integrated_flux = -32.8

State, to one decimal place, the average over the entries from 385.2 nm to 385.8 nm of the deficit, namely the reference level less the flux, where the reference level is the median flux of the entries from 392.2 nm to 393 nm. -2.5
